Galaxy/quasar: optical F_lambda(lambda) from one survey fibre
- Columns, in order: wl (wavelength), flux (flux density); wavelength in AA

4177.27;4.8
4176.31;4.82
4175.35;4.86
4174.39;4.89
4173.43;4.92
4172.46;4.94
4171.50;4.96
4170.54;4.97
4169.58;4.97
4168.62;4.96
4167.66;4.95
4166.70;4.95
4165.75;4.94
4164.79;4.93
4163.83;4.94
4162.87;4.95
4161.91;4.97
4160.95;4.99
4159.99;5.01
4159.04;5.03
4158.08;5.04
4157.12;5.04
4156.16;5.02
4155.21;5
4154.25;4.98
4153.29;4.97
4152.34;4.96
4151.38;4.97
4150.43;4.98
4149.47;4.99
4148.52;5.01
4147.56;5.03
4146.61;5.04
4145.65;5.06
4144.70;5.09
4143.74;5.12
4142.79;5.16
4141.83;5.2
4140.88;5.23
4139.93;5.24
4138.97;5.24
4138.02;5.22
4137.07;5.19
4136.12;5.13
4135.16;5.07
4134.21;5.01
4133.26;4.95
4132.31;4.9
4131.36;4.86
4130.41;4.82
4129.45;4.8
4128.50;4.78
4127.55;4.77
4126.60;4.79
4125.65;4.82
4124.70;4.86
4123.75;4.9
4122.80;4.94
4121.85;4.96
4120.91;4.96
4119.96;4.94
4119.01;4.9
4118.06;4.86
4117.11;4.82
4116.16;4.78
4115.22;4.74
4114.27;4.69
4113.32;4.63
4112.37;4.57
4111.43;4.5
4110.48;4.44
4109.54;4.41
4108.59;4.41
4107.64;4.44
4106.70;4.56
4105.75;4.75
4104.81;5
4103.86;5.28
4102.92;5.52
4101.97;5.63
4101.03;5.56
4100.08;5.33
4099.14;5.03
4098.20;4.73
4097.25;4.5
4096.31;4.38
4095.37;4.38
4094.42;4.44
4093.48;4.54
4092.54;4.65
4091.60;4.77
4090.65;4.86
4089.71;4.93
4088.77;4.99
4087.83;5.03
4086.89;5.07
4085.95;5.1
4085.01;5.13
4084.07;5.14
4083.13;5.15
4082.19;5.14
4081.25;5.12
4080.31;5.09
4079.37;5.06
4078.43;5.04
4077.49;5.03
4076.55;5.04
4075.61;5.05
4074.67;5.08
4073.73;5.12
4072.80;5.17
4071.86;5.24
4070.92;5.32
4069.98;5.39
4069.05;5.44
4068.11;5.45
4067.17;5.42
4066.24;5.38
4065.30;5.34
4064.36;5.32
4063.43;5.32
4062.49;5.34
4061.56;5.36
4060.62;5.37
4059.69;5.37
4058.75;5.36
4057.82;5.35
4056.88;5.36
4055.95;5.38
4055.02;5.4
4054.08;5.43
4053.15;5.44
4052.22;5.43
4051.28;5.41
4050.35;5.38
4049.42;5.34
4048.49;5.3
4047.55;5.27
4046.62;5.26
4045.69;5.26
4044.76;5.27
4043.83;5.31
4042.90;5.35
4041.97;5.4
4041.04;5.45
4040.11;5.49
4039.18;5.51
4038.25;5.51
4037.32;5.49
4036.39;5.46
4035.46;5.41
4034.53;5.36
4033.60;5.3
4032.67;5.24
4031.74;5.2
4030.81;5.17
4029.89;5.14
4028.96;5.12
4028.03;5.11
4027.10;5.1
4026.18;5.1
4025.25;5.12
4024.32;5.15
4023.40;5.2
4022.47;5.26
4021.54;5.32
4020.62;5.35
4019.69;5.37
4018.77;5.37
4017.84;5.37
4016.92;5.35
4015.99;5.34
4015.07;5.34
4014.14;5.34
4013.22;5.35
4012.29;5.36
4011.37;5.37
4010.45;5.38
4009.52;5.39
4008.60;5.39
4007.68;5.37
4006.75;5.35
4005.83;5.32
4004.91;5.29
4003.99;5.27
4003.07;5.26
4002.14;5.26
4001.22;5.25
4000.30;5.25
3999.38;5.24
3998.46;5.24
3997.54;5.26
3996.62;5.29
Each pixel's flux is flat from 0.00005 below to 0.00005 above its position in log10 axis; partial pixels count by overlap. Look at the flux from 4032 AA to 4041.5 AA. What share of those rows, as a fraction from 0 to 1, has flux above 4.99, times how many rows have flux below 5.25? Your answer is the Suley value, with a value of 1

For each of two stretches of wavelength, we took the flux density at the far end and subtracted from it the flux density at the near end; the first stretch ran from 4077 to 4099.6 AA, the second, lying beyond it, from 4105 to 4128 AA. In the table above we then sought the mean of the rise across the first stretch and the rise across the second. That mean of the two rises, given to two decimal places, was 0.01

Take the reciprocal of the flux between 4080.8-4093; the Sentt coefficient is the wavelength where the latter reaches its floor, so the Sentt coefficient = 4083.13 AA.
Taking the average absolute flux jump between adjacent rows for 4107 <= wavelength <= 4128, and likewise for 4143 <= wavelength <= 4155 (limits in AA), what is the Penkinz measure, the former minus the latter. 0.020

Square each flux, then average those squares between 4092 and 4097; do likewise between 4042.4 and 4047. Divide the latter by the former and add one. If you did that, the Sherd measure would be 2.39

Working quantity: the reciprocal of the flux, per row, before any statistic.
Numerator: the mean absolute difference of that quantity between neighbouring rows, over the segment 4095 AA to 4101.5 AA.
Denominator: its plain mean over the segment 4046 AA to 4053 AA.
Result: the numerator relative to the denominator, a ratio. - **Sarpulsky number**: 0.043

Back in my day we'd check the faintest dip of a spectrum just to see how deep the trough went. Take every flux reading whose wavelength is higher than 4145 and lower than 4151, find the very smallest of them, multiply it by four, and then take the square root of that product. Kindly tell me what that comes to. 4.46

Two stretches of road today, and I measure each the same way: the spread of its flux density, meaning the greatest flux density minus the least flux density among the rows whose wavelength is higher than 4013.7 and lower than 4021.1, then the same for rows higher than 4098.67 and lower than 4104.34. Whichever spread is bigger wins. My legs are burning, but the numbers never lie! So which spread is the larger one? 0.60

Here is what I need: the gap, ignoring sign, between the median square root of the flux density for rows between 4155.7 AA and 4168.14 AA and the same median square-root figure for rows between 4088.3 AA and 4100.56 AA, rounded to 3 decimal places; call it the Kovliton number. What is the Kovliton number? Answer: 0.054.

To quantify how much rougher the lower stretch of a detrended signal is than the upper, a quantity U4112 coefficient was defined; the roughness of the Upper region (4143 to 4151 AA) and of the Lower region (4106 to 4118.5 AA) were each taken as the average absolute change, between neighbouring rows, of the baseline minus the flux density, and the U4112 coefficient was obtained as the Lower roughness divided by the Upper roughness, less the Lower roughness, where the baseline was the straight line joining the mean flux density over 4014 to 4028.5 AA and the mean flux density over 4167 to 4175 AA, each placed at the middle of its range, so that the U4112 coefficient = 2.8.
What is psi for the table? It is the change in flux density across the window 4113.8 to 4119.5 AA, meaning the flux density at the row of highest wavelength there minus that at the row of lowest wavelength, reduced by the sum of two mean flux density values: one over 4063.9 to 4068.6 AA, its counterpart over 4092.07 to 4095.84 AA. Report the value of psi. -9.7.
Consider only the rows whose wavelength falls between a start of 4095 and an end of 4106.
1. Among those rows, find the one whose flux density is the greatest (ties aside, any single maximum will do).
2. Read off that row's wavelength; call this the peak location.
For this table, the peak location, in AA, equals 4101.97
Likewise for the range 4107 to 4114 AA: 4113.32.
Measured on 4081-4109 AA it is 4101.97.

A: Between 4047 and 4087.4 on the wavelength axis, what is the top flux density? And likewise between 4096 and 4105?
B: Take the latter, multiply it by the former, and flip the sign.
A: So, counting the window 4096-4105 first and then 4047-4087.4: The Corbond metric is -30.7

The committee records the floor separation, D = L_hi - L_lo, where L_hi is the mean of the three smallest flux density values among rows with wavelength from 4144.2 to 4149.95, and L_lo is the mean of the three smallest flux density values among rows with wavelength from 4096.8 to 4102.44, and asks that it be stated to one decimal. 0.3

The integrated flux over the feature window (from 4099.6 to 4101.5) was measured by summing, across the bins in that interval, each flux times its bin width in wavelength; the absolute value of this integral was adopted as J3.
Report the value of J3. 10.3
